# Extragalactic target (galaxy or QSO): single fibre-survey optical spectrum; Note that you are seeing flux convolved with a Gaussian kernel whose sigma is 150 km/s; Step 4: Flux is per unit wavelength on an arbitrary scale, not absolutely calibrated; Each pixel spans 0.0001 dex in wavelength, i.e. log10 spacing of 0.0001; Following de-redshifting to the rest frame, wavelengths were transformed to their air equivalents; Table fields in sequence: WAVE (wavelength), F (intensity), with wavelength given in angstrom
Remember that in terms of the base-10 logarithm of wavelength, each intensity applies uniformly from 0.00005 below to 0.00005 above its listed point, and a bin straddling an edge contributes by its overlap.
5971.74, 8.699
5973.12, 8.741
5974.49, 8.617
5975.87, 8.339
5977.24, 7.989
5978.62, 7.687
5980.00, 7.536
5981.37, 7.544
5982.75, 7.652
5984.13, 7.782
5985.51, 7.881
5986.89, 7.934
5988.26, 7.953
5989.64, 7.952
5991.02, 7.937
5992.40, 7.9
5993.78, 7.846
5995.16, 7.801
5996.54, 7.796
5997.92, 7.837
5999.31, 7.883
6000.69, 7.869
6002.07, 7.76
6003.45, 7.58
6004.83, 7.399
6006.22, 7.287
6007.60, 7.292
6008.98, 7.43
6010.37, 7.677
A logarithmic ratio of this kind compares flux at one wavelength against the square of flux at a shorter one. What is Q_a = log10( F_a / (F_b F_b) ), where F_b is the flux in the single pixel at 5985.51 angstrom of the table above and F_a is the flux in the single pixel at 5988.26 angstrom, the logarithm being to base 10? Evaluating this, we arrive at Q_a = -0.89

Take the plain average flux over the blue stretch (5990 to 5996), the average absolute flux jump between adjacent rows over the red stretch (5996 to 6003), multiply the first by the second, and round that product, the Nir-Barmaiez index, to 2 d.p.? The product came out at 0.41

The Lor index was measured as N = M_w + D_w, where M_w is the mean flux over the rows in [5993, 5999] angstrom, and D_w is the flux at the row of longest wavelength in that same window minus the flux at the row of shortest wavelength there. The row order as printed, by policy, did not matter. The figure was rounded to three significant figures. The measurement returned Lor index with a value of 7.81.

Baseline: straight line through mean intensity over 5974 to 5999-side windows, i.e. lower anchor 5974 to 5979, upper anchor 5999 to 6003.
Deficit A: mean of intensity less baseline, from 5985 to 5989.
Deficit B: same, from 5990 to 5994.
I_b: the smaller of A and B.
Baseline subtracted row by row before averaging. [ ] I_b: -0.10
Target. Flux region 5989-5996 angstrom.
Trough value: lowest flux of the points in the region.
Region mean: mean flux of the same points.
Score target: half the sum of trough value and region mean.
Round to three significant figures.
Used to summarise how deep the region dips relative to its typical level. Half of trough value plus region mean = 7.84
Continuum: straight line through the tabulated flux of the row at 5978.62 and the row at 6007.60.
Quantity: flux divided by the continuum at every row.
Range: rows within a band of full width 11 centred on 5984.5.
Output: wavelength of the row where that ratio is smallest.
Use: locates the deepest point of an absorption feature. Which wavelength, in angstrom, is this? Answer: 5980.00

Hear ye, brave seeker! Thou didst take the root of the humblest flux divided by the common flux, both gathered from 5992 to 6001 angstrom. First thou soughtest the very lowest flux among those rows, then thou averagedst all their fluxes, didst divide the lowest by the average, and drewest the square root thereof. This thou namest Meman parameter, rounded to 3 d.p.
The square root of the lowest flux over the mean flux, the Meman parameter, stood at 0.997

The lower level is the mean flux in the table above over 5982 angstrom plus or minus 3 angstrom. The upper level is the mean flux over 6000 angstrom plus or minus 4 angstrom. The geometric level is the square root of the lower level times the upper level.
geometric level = 7.71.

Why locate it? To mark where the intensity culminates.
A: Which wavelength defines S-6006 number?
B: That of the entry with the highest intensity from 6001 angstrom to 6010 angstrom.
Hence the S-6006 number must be 6002.07 angstrom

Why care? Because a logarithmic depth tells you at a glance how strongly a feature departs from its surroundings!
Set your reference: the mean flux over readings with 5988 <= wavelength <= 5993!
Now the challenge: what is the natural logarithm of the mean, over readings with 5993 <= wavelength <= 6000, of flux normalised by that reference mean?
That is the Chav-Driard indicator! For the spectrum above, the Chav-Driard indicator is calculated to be -0.013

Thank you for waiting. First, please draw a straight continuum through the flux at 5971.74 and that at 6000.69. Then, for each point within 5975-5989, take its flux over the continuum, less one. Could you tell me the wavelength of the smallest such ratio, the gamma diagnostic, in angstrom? 5980.00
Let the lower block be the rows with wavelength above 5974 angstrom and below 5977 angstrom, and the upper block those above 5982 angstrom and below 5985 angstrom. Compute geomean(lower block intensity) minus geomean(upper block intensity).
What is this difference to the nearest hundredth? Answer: 0.76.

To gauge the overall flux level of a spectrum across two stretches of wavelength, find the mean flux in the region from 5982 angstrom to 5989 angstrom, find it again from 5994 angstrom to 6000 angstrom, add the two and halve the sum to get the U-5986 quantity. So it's 7.83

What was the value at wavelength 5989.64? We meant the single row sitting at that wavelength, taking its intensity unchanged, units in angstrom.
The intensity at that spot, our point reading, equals 7.952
